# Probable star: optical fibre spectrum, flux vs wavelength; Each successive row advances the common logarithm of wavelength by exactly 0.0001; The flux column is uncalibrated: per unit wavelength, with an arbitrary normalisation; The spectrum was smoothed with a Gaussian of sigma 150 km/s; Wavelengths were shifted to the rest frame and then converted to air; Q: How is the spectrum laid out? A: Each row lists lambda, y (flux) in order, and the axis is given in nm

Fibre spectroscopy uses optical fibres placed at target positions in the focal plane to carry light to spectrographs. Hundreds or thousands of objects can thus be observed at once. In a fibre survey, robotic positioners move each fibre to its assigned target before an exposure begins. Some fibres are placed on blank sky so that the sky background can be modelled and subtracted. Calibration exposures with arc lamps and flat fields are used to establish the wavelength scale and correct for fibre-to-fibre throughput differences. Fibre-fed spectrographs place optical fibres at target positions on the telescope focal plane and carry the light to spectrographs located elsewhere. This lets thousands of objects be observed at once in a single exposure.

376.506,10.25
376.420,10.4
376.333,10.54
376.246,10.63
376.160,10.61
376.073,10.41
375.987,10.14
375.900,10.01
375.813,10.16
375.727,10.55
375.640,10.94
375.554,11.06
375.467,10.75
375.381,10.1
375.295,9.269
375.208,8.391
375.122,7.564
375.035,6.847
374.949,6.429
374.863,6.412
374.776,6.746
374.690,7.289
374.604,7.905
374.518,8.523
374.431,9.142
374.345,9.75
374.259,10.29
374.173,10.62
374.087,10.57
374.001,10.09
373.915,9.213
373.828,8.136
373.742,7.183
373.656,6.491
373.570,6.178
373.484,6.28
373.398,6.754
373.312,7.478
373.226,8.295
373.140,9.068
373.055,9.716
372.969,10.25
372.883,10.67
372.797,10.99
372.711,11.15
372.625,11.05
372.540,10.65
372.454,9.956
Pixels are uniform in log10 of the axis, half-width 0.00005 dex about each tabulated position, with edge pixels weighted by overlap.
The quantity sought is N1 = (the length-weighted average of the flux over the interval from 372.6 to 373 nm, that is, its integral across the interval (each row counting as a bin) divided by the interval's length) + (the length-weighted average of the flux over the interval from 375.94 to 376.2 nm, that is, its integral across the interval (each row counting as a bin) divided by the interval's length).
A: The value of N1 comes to 21.2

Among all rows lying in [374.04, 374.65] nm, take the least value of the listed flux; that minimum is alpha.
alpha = 7.905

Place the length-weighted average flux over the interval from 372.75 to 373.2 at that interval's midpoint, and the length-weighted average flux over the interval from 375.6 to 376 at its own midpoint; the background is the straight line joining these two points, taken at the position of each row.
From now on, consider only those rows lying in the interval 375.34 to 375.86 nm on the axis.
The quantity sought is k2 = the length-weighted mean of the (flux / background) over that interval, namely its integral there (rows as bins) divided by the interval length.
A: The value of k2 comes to 1.03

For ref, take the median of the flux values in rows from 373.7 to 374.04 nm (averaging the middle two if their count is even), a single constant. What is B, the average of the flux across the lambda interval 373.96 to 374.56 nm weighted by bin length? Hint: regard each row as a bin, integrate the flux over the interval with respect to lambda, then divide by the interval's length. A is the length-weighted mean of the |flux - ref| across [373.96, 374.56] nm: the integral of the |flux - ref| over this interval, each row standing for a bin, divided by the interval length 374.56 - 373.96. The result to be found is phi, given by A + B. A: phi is 11.1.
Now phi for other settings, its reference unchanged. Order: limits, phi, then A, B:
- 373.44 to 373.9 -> 8.7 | 1.7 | 7.0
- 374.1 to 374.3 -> 12.3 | 1.8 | 10.5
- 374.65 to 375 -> 8.7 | 2.0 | 6.7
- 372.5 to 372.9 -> 13.2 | 2.2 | 10.9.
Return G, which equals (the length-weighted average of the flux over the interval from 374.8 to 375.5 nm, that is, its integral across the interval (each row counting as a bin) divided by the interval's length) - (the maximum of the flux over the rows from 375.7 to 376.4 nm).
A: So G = -2.5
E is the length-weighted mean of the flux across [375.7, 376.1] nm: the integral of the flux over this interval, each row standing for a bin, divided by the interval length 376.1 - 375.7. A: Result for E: 10.2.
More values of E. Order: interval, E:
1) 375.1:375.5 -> 9.3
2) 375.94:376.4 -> 10.5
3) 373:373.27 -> 9.1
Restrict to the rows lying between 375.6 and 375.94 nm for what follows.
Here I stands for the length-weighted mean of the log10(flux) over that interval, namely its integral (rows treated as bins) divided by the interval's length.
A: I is 1.02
